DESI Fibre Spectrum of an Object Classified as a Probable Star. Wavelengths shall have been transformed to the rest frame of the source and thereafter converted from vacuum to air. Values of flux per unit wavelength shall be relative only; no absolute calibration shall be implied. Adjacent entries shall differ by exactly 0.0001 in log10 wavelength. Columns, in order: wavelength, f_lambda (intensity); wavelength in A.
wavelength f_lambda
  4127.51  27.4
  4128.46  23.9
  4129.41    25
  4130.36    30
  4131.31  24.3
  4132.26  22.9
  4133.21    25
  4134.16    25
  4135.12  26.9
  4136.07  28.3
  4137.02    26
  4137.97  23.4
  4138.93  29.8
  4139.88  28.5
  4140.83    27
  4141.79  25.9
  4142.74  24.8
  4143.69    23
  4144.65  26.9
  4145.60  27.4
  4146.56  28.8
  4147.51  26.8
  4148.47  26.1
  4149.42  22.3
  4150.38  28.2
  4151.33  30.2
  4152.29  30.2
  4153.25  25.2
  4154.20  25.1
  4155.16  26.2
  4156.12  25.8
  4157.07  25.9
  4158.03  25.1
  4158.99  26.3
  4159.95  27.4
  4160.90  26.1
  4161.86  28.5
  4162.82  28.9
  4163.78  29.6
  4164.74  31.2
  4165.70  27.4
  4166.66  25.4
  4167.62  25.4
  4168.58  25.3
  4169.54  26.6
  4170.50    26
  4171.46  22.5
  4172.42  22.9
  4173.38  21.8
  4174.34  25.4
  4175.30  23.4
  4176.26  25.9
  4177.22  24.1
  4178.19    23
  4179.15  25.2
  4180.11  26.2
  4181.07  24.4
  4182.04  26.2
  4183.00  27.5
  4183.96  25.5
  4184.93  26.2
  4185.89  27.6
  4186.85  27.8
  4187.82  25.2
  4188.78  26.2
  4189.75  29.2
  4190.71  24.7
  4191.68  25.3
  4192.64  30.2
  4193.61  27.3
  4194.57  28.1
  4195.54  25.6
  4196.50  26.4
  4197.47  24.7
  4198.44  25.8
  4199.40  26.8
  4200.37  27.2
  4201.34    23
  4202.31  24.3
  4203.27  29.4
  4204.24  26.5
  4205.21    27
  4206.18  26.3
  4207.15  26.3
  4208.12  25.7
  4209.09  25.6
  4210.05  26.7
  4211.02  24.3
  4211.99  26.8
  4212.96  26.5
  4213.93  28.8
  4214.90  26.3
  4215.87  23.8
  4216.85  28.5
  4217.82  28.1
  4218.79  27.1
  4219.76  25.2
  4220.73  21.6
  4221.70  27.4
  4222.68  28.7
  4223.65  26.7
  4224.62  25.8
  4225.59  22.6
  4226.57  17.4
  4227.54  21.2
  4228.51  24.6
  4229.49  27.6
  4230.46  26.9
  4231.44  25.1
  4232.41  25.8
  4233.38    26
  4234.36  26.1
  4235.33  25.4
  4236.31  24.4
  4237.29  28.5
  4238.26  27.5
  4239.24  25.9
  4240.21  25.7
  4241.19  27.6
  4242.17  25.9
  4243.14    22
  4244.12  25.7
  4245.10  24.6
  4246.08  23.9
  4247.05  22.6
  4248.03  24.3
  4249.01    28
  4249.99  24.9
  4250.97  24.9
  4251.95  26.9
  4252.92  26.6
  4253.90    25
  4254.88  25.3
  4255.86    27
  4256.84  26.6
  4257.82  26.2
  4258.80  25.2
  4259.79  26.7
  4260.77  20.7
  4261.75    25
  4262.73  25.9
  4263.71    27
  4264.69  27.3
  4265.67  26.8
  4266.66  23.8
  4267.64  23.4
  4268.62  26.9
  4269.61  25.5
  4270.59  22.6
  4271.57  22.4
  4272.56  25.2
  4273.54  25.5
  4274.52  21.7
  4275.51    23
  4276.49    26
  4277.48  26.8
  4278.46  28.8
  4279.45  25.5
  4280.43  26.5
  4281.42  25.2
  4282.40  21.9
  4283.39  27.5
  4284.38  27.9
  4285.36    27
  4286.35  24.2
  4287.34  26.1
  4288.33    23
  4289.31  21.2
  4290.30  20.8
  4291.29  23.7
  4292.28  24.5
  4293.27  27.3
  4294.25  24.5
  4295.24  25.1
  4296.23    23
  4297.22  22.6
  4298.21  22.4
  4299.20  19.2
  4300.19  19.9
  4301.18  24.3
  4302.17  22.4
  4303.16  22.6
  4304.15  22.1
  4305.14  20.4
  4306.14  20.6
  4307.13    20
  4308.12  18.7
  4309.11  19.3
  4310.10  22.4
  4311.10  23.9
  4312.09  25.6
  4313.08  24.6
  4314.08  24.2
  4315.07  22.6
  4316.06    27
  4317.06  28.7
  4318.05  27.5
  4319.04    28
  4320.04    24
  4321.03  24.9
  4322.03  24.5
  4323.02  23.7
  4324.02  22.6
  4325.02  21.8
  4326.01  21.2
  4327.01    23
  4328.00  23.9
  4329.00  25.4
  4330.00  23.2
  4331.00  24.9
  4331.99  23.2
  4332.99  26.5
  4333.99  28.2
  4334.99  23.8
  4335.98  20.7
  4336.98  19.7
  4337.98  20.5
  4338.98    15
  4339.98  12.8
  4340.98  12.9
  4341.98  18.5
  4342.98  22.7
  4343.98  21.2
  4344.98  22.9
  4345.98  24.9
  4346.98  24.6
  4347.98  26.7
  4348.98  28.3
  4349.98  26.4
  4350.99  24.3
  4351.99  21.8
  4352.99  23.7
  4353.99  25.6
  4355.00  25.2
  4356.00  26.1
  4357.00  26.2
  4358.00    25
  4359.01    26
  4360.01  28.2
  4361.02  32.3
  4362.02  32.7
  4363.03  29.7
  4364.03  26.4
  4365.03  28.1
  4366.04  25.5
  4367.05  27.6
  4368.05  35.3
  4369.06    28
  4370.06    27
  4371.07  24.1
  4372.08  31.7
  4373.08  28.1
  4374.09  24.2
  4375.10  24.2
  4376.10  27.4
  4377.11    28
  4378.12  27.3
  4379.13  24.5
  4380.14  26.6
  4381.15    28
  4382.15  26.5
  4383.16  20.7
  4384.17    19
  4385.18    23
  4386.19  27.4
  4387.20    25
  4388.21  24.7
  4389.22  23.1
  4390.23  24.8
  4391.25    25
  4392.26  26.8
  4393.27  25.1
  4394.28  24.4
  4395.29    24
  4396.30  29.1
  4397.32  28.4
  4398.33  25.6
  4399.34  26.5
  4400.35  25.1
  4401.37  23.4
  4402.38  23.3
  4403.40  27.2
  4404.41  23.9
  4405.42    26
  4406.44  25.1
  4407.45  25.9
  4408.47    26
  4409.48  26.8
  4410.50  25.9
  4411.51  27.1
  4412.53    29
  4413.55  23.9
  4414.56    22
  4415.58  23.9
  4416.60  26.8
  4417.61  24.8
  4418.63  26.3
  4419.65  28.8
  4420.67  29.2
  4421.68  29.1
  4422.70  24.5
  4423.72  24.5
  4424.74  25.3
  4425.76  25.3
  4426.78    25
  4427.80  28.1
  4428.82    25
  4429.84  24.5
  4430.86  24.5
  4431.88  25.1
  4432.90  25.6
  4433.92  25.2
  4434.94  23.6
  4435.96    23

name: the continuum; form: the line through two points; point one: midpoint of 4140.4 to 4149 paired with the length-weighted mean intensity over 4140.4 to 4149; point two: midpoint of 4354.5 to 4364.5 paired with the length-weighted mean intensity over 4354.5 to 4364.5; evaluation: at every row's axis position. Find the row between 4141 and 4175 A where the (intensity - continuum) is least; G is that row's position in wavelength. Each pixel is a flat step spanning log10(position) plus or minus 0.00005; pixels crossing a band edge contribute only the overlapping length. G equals 4173.38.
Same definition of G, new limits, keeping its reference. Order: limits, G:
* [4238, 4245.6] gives 4243.14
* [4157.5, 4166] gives 4158.03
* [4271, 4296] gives 4290.30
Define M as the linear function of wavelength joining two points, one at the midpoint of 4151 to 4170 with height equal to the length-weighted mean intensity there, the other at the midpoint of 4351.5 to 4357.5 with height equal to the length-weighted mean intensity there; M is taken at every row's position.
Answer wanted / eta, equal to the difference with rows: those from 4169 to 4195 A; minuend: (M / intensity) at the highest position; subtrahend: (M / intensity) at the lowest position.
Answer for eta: -0.06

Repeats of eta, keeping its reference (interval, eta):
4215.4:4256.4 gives -0.15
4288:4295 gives -0.07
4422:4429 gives -0.02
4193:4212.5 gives 0.01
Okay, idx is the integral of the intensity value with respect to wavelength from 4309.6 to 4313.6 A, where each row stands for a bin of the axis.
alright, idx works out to 96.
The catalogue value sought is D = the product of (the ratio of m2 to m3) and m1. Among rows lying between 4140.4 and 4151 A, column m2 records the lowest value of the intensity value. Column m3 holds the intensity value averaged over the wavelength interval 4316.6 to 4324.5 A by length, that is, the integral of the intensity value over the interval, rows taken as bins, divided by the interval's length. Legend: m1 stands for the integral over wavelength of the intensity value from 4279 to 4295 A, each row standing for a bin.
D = 347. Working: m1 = 397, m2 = 22.3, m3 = 25.5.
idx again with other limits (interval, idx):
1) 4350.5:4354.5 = 95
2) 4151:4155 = 110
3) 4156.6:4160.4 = 99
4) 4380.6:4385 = 104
